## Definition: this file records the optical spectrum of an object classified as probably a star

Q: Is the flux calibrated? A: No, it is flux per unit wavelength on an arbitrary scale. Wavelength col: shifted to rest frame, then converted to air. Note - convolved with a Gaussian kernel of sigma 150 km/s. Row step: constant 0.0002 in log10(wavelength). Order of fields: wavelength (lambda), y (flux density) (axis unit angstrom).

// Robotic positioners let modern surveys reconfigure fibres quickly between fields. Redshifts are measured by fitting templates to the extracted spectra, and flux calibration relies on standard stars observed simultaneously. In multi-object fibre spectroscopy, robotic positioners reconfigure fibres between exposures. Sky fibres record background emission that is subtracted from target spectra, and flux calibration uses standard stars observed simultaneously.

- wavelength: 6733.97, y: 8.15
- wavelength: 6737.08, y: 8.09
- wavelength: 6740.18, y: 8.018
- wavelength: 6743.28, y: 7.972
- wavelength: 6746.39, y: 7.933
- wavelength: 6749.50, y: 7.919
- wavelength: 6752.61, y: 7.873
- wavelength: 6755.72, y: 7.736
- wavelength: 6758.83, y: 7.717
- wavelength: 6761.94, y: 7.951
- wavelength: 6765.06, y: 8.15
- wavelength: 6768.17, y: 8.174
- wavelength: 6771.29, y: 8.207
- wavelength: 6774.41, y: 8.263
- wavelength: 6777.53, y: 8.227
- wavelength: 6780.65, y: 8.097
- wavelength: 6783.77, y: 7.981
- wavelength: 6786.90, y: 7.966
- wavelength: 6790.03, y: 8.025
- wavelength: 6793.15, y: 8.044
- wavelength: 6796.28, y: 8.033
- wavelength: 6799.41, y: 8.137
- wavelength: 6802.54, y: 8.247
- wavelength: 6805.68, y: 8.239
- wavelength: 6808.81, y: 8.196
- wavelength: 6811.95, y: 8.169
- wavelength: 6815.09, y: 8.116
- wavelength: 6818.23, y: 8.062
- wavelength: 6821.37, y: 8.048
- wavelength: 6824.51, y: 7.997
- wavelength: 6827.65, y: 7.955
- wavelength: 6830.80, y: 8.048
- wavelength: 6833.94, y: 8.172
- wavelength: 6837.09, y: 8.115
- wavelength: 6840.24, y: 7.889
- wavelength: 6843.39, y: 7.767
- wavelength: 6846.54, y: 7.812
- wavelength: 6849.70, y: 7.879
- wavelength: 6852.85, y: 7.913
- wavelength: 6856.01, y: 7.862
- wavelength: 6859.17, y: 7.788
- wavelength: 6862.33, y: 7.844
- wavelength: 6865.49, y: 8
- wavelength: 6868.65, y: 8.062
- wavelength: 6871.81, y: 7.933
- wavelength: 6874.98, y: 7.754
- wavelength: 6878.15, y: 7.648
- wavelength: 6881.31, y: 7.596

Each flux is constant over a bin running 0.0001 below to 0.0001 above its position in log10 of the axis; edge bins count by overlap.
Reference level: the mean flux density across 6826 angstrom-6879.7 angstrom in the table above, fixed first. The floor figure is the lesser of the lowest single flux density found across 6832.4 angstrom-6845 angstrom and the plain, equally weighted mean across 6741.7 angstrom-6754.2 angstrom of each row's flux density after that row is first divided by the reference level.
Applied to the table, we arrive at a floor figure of 1.00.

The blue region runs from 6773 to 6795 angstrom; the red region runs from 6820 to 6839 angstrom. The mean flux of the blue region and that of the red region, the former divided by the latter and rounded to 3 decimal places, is 1.004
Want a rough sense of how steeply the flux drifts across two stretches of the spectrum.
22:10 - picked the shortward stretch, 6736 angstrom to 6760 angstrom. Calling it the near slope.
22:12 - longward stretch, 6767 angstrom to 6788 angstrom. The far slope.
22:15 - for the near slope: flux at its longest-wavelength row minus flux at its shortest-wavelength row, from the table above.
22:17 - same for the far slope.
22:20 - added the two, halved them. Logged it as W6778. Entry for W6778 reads -0.29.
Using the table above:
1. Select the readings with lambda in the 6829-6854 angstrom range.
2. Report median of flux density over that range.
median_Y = 7.90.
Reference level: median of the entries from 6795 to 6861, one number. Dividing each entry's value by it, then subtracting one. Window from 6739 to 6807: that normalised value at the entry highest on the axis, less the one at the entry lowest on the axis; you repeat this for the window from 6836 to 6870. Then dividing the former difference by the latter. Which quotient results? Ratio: -4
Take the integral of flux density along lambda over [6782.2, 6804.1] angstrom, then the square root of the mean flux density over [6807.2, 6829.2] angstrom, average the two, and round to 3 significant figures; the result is 89.7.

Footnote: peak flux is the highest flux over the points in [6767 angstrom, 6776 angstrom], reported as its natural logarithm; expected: 2.11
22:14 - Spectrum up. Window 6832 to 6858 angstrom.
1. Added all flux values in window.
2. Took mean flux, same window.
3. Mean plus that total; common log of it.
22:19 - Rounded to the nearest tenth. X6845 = 1.9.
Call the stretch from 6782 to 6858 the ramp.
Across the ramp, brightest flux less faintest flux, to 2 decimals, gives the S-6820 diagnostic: 0.48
